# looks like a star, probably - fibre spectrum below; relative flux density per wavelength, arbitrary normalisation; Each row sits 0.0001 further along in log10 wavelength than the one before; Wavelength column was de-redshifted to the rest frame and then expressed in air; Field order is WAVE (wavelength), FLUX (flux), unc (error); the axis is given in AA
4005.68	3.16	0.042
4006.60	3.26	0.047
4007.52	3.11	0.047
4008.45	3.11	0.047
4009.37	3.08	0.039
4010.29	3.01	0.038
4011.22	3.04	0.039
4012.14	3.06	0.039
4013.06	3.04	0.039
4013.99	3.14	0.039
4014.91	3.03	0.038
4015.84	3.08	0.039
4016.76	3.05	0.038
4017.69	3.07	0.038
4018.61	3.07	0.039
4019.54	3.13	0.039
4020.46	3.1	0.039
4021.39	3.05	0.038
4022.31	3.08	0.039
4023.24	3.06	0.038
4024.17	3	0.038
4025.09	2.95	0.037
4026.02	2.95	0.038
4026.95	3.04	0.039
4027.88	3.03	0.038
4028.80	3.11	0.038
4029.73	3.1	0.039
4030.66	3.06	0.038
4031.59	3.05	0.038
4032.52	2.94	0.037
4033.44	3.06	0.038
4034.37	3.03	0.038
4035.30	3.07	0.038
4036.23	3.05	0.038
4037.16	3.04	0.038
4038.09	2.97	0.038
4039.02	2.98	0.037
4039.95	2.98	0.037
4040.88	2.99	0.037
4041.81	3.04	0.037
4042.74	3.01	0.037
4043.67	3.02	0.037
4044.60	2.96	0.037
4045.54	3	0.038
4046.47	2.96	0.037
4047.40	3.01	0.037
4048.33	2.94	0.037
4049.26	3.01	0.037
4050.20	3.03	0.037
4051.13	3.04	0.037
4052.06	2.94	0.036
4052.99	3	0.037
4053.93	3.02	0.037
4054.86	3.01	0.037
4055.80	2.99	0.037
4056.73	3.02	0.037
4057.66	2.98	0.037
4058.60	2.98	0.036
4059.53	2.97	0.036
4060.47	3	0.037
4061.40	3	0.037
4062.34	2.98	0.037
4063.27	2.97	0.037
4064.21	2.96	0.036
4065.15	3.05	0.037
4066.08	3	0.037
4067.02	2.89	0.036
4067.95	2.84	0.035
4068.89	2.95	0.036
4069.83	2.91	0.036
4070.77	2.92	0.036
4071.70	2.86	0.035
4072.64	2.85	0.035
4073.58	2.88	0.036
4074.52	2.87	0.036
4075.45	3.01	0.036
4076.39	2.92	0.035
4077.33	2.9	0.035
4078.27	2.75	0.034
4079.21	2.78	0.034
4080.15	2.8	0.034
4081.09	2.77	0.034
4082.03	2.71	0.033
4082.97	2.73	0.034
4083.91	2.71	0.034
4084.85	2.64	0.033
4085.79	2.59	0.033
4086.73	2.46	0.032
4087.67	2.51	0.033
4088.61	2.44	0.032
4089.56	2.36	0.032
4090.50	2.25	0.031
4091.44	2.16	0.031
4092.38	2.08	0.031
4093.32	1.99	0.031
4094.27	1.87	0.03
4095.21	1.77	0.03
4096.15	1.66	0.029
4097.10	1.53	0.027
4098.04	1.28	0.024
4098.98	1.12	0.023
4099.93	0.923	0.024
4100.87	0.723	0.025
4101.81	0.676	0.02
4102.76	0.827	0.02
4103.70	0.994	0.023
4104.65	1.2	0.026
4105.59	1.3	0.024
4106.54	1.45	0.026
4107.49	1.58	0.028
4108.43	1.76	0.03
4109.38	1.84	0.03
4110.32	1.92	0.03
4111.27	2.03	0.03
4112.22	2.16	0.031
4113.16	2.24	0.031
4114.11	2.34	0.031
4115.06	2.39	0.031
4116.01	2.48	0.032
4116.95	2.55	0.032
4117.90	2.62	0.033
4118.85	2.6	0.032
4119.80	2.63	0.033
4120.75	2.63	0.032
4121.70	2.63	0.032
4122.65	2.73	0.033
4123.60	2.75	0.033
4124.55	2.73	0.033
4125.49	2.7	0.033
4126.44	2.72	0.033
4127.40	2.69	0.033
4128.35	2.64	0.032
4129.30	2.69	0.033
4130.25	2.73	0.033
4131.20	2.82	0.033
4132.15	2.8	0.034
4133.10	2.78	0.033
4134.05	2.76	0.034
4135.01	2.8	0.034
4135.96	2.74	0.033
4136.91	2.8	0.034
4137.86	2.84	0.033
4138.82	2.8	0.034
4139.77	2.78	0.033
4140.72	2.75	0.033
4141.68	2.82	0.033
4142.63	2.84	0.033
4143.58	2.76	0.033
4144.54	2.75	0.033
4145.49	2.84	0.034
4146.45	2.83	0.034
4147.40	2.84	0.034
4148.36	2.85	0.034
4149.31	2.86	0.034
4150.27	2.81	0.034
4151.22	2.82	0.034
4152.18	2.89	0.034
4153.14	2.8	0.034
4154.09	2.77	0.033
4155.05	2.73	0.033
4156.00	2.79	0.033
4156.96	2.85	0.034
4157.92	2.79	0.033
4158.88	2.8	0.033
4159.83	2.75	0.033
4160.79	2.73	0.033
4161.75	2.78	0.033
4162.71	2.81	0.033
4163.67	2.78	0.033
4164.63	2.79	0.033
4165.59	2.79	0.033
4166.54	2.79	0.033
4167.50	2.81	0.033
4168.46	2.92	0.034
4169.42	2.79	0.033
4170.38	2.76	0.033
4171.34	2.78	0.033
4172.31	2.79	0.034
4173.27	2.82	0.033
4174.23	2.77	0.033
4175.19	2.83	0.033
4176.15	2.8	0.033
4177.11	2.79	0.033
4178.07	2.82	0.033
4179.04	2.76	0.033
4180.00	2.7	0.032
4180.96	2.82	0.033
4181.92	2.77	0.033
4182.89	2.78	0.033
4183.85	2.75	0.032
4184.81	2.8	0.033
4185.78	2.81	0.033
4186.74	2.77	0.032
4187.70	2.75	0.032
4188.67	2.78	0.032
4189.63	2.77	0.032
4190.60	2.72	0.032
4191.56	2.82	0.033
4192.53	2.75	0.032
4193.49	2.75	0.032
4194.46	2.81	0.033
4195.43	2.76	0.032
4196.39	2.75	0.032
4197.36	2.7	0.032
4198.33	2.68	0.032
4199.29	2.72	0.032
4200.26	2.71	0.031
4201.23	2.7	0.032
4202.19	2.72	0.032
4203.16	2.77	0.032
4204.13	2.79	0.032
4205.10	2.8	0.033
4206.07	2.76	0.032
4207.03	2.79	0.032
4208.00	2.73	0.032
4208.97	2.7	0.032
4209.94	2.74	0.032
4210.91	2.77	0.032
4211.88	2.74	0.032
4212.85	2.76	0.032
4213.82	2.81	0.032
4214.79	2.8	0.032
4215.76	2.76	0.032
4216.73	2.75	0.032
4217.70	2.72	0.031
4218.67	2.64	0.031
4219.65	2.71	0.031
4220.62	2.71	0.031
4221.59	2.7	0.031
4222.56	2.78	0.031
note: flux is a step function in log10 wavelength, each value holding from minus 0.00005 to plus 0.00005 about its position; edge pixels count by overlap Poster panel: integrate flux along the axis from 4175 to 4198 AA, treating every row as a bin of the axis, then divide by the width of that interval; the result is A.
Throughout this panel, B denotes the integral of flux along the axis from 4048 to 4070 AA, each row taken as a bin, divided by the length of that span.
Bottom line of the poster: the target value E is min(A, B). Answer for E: 2.77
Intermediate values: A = 2.77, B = 2.979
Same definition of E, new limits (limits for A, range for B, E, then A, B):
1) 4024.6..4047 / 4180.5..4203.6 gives 2.76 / 3.02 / 2.757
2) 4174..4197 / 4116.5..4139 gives 2.71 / 2.78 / 2.714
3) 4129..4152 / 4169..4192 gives 2.78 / 2.80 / 2.781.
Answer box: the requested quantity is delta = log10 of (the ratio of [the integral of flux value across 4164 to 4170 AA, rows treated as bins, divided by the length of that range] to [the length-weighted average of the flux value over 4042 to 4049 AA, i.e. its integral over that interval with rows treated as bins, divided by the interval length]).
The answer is -0.03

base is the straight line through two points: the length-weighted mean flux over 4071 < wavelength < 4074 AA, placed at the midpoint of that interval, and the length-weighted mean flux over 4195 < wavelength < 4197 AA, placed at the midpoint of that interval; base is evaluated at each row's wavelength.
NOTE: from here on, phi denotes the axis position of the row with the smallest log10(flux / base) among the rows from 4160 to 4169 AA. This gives 4160.79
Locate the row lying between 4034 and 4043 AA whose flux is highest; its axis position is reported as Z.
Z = 4035.30 AA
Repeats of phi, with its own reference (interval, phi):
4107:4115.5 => 4107.49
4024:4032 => 4025.09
